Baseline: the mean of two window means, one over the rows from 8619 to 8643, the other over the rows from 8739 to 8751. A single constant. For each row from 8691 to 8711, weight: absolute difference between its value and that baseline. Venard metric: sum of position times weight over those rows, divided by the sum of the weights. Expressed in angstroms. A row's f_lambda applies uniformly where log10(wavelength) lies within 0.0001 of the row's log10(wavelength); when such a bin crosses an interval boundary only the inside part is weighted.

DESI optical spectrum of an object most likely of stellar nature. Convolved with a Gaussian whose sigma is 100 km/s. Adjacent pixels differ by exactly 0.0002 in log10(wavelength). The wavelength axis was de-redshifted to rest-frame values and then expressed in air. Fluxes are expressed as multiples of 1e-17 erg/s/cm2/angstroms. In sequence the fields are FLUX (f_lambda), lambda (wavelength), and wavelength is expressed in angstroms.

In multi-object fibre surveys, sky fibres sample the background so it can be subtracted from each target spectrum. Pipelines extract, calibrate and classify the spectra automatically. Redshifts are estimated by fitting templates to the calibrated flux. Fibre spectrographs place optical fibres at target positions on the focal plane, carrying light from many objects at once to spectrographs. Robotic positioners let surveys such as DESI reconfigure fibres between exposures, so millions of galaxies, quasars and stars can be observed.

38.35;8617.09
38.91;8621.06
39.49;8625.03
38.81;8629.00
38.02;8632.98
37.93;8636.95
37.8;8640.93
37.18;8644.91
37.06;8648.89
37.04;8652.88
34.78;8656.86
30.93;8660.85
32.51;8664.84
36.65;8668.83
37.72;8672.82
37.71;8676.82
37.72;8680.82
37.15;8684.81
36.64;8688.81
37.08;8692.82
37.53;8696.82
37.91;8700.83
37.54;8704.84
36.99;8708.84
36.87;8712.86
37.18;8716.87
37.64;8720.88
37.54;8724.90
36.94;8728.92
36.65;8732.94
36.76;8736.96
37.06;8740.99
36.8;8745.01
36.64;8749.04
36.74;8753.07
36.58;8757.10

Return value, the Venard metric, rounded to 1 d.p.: 8701.2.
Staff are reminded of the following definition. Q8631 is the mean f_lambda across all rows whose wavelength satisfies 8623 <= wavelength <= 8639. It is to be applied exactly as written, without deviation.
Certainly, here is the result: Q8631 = 38.6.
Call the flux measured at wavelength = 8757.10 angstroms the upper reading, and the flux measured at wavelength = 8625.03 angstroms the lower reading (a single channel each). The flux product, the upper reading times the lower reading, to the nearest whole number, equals 1445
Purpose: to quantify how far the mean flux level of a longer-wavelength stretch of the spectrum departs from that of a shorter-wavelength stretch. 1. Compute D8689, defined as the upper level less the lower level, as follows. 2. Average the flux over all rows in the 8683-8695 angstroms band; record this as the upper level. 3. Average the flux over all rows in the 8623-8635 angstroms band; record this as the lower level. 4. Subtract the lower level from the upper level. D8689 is -1.8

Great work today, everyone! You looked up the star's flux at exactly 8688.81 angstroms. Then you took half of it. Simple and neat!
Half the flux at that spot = 18.3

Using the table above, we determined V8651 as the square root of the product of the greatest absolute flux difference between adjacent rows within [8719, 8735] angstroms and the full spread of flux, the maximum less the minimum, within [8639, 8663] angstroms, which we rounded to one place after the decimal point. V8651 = 2.0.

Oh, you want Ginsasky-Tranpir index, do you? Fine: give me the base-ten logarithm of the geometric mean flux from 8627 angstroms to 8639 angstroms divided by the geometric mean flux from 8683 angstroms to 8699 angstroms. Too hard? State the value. 0.01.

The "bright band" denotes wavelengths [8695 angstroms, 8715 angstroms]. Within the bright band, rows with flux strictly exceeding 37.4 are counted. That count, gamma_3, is 3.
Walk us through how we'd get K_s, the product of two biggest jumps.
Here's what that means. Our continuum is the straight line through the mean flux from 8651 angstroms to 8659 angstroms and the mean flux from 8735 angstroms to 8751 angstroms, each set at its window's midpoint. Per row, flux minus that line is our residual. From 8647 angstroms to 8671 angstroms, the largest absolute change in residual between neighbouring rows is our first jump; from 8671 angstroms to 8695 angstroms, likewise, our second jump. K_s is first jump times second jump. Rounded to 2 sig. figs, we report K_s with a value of 2.5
